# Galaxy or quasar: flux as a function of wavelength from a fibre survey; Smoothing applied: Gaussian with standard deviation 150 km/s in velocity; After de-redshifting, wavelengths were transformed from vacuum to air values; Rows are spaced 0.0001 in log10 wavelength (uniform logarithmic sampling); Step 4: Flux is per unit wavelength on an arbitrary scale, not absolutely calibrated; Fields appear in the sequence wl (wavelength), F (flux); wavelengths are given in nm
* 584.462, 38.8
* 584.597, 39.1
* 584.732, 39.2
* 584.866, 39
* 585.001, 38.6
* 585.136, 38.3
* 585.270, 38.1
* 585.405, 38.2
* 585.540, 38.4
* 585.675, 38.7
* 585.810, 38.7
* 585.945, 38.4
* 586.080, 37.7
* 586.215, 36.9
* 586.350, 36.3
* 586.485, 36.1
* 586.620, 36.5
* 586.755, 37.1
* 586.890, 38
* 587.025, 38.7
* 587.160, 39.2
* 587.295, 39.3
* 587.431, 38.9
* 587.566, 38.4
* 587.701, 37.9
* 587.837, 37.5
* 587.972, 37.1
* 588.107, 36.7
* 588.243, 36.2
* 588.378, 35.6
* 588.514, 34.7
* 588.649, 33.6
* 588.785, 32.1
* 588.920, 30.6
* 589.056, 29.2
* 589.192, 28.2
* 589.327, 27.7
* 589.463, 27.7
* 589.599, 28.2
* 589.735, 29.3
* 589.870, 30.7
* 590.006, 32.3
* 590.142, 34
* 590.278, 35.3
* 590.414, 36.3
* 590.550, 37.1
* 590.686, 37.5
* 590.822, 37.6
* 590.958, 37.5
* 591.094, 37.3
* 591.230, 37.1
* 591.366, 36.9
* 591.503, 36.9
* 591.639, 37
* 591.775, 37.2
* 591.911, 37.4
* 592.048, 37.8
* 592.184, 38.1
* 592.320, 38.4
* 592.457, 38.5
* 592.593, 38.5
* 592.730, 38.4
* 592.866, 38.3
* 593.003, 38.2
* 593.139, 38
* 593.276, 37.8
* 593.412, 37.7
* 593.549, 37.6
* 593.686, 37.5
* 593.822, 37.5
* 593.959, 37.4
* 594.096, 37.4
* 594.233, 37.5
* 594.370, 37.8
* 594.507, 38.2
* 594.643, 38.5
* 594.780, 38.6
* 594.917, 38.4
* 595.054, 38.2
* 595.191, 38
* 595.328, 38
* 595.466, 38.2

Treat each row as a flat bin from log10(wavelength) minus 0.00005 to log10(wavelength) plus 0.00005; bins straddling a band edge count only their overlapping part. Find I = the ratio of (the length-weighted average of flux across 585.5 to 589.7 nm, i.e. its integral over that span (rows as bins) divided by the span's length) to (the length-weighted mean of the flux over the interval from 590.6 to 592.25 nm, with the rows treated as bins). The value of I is 0.95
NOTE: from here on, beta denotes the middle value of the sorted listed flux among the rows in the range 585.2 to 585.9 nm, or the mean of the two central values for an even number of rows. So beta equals 38.4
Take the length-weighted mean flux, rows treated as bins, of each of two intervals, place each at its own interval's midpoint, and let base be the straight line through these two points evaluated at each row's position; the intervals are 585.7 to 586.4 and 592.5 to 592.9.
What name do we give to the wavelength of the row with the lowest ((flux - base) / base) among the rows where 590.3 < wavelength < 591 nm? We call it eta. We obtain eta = 590.414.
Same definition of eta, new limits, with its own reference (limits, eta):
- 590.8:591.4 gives 591.366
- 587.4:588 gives 587.972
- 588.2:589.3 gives 589.192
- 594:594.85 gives 594.096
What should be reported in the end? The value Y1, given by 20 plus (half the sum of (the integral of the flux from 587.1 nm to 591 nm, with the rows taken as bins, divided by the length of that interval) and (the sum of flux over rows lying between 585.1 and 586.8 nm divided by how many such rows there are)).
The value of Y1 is 56.0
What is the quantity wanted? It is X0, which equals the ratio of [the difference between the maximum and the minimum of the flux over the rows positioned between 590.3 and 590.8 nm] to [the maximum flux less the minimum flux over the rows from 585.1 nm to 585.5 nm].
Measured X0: 6.0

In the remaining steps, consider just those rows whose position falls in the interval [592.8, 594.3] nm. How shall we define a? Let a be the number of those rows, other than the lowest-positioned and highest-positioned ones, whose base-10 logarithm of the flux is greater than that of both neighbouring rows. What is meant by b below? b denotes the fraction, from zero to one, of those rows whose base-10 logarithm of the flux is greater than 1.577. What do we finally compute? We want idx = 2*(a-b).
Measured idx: -0.7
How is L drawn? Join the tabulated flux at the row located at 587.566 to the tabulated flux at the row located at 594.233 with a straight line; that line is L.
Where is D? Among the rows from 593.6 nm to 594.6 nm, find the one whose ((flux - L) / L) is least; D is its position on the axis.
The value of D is 593.959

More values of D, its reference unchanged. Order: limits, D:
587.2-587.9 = 587.837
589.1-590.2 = 589.327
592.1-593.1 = 592.184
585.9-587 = 586.485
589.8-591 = 589.870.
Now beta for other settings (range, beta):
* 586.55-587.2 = 38.0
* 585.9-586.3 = 37.7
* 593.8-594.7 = 37.5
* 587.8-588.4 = 36.7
